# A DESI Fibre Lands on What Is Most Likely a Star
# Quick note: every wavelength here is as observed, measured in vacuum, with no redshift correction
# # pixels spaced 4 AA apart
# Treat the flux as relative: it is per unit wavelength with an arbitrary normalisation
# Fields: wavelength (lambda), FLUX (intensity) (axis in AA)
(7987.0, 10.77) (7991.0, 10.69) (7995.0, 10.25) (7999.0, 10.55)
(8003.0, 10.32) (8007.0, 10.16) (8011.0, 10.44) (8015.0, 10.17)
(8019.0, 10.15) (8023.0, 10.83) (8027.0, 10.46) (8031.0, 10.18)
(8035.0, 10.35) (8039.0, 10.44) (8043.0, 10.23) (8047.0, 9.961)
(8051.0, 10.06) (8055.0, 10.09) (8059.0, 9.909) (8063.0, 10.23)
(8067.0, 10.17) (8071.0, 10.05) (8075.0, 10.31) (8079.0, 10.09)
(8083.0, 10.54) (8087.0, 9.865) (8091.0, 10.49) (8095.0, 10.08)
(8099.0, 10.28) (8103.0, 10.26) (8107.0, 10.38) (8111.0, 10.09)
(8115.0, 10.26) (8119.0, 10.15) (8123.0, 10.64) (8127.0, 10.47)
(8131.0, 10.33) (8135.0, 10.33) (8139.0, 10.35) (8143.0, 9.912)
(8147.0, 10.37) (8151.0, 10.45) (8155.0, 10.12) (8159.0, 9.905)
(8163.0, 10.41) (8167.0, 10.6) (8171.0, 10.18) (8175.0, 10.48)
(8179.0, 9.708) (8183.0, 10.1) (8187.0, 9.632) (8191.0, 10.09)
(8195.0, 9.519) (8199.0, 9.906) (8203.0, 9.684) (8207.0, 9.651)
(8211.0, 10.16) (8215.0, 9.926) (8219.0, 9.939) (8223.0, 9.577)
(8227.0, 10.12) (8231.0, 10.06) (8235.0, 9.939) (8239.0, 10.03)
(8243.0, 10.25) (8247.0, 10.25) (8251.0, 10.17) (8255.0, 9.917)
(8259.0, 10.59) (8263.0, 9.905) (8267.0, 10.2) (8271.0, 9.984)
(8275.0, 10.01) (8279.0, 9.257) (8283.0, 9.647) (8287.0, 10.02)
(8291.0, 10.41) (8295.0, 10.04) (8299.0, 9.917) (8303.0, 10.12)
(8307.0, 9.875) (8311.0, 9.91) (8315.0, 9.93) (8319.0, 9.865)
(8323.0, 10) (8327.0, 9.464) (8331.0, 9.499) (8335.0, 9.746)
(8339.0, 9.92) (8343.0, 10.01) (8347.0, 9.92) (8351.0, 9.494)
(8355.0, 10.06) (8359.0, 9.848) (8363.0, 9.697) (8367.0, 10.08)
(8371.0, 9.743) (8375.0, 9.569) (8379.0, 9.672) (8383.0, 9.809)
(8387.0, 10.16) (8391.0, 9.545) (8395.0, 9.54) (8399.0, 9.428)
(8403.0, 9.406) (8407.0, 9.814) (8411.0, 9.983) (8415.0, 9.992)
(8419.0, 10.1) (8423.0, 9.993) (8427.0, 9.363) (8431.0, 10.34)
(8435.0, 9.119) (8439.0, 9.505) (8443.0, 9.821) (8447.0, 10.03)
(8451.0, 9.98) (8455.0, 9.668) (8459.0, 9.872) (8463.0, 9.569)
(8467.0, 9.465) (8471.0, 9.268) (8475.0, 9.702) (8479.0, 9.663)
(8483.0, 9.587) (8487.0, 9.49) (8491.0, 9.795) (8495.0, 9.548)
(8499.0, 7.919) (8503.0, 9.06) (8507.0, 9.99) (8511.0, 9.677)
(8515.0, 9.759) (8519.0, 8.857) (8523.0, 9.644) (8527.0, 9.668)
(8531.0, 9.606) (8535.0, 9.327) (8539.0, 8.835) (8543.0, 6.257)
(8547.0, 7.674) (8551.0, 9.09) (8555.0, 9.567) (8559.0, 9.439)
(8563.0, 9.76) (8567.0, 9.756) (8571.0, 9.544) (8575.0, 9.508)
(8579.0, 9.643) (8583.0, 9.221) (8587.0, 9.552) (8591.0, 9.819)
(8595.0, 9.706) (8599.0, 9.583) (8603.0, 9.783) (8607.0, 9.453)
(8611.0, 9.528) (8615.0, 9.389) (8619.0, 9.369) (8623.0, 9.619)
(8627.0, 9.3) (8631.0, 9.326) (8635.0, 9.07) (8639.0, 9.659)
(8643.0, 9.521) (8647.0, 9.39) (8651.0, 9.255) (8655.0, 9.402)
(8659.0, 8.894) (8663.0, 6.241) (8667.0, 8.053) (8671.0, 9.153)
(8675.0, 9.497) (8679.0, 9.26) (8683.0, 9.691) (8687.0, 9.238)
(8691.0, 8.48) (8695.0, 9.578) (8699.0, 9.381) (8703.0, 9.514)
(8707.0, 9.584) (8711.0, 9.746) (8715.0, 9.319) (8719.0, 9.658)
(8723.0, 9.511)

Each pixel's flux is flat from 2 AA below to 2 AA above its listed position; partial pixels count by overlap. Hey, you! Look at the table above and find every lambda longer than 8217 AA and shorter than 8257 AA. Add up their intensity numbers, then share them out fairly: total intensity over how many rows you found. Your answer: 10.0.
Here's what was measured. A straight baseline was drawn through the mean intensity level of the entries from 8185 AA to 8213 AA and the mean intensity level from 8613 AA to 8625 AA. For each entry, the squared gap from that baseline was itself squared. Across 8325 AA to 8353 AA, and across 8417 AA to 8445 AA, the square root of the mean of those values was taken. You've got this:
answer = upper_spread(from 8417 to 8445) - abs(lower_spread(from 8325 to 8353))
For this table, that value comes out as 0.19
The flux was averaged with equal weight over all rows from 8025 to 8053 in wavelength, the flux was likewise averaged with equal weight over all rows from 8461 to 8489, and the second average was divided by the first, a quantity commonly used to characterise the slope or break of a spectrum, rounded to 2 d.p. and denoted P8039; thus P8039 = 0.93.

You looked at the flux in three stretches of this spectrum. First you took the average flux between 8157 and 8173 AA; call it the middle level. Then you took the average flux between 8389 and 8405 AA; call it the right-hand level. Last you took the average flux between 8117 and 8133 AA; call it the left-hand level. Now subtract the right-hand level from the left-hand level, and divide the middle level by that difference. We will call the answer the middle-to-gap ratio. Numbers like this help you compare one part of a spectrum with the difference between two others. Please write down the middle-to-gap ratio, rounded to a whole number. 11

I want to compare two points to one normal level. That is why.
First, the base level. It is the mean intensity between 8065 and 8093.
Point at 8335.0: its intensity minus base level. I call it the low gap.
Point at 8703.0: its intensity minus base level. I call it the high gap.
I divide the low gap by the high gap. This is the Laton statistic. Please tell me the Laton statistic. 0.7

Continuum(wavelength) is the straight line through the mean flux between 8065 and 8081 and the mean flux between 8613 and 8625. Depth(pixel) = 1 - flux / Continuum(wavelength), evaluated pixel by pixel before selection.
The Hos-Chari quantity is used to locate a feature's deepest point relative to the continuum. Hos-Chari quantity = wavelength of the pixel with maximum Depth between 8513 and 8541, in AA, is 8519.0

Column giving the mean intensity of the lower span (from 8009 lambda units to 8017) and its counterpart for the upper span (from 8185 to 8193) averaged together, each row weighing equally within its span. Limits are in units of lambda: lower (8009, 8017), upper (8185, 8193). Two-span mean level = 10.1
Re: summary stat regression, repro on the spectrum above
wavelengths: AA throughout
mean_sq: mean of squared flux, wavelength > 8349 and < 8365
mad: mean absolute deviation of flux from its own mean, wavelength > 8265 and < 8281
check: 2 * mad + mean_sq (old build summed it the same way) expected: 96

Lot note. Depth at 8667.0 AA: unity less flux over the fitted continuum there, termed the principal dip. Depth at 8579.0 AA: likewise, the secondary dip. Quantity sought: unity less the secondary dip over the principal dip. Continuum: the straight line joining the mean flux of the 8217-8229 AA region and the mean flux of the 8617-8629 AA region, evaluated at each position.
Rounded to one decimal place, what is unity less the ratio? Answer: 1.1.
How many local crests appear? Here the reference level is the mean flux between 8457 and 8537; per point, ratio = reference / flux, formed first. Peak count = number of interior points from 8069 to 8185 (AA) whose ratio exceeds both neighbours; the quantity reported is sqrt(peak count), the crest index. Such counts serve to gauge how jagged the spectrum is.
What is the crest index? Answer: 3.16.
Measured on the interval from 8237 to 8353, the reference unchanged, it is 2.83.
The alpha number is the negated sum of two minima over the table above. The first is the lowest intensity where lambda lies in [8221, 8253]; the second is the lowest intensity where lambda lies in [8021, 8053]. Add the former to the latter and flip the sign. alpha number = -19.5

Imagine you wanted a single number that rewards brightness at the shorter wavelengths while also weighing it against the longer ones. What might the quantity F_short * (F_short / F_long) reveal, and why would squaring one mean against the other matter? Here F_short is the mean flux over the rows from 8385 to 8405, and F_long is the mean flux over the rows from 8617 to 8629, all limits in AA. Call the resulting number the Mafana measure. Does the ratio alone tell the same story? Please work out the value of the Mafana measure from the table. 9.8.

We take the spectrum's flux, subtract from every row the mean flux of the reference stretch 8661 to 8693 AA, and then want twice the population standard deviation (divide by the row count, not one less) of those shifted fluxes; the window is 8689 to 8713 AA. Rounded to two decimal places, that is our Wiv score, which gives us 0.83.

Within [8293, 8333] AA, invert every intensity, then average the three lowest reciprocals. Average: 0.099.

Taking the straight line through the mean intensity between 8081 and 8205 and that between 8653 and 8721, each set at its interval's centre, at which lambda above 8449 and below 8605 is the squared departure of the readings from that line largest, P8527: 8543.0 AA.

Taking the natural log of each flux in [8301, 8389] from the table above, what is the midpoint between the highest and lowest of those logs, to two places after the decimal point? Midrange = 2.28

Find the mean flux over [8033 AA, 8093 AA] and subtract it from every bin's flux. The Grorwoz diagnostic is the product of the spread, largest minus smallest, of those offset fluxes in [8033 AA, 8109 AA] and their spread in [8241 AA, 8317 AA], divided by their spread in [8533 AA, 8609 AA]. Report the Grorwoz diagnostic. 0.3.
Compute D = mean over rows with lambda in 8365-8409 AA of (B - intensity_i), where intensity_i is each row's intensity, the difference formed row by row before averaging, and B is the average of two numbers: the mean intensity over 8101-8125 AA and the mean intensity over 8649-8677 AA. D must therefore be -0.2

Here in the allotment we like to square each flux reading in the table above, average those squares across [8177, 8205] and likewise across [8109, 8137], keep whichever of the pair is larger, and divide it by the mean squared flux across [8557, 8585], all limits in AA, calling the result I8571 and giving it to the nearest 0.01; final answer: 1.17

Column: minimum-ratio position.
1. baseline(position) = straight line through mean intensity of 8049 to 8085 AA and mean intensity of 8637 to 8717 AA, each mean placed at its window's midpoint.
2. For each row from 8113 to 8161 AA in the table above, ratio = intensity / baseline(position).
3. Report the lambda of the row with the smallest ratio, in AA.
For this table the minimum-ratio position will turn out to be 8143.0 AA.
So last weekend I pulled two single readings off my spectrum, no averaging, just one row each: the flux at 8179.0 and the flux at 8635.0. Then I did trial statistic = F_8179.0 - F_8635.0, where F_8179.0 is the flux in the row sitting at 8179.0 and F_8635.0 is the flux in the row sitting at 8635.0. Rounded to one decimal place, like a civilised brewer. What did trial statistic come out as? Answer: 0.6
